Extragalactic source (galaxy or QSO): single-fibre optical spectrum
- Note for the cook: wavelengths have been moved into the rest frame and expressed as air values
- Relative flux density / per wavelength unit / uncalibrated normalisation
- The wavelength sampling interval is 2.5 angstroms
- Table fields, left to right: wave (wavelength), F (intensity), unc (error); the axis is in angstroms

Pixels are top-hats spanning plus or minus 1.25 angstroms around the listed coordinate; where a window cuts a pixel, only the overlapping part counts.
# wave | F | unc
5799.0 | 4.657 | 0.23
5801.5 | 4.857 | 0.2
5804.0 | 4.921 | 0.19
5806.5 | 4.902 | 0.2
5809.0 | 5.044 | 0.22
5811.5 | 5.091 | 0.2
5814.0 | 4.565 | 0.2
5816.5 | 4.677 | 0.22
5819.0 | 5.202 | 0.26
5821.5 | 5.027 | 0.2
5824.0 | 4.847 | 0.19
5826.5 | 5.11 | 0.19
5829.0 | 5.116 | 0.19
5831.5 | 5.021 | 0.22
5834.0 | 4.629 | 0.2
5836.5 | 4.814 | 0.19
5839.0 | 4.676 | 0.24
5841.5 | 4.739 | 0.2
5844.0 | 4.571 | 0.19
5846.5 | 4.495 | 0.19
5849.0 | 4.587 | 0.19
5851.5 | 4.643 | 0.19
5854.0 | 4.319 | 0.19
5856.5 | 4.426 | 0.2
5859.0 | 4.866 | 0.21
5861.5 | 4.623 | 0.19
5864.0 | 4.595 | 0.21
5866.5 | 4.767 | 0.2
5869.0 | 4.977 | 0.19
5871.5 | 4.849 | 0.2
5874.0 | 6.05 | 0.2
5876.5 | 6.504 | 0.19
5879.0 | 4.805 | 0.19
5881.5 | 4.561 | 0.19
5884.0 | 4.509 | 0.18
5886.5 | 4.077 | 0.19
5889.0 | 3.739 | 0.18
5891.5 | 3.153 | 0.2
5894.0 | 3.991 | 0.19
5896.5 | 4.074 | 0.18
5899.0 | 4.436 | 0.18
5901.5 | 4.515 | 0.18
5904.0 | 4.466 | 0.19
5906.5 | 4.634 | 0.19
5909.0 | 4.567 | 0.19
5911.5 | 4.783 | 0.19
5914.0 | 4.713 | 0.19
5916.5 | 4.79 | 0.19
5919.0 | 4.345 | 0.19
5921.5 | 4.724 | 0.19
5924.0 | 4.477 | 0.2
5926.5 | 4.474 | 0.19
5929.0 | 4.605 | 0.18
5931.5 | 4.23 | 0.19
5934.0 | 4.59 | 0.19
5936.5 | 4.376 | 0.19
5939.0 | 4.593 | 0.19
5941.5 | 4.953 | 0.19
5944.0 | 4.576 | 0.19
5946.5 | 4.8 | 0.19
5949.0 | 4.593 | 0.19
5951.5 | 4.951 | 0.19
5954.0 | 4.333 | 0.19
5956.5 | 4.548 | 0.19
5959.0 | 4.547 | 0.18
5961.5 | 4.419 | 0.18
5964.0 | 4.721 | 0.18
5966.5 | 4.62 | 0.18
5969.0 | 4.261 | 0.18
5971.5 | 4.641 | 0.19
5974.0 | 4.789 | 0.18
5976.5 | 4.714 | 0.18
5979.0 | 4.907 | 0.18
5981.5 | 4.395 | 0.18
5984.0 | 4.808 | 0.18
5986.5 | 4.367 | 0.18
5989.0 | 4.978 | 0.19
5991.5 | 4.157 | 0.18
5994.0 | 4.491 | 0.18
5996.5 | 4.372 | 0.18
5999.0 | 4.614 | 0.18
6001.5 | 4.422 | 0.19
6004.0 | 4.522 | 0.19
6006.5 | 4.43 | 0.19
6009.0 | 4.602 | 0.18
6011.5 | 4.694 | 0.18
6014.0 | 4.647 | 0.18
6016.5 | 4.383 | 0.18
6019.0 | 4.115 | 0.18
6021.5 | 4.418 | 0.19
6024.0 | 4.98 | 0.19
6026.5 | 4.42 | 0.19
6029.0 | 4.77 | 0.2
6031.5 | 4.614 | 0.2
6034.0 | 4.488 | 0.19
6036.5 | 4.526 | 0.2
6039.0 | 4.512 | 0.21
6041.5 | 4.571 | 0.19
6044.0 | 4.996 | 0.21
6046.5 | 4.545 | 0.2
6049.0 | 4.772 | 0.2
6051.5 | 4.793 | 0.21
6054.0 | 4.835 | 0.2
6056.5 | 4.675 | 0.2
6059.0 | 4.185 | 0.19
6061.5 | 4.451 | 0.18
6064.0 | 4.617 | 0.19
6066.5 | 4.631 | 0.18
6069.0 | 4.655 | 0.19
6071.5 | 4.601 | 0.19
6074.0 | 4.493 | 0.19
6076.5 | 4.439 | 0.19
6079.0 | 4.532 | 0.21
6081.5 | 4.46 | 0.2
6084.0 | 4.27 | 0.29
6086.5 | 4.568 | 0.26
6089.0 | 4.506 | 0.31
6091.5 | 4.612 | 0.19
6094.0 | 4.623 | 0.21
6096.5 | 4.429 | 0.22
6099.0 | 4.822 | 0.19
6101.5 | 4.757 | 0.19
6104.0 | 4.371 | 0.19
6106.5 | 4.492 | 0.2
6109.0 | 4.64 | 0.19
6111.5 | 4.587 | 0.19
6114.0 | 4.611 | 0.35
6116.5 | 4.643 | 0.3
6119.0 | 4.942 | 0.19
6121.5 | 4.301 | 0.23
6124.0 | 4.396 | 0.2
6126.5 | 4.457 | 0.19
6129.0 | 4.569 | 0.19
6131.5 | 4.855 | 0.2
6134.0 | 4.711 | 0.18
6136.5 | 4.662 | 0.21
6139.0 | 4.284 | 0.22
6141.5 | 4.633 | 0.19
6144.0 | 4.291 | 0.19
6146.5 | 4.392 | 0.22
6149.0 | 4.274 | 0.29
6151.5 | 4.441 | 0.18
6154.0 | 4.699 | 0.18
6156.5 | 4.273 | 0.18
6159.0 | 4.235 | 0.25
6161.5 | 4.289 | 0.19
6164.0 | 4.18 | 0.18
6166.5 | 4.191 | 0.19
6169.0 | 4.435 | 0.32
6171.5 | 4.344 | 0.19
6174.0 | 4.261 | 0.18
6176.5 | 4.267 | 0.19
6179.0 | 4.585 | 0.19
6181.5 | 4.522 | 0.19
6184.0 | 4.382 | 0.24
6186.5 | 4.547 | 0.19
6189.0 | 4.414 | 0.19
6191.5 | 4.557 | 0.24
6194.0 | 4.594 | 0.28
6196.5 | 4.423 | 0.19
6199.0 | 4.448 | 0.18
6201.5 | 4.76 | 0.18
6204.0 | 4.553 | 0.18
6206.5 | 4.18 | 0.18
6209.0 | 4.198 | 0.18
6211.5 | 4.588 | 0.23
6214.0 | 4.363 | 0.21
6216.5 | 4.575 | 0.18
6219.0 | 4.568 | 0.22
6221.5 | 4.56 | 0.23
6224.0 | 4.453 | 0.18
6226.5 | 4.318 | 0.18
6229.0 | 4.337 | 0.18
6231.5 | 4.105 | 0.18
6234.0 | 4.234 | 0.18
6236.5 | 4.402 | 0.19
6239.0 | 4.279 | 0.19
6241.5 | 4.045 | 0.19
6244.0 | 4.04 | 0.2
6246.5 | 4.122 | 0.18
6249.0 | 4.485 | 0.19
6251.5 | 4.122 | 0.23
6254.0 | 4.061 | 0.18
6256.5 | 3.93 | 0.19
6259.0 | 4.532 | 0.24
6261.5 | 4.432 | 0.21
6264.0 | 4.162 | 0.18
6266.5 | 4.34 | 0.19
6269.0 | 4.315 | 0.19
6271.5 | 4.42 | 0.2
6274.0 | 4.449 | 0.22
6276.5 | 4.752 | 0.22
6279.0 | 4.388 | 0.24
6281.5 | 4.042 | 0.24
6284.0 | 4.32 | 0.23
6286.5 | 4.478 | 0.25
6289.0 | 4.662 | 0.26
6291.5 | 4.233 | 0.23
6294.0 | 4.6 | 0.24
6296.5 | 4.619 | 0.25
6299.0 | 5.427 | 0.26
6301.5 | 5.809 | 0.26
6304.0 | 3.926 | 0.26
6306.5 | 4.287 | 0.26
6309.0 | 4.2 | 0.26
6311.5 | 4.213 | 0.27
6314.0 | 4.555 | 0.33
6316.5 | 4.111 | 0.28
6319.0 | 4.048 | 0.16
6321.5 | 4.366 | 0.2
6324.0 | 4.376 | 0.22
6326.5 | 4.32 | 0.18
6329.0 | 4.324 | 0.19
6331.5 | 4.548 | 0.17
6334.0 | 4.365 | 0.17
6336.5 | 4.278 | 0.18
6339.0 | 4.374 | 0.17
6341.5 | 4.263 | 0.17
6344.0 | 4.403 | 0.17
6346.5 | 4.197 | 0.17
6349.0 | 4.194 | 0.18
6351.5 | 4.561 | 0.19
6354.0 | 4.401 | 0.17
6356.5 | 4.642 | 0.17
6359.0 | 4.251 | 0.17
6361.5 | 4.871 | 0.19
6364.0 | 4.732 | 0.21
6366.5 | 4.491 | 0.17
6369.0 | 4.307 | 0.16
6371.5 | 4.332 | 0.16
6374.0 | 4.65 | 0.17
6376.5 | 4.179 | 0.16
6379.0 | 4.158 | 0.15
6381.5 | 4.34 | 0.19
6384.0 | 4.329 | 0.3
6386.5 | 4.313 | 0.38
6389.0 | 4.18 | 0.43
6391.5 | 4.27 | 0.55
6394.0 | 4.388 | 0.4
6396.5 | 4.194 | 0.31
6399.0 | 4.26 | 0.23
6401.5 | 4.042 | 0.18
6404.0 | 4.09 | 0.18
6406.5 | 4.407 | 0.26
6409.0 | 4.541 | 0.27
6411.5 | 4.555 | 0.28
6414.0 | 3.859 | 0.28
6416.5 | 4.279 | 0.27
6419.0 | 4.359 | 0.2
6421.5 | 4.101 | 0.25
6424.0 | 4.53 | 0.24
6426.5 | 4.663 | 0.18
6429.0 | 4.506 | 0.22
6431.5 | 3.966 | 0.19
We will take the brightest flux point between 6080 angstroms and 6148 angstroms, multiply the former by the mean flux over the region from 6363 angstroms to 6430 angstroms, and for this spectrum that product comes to 21.4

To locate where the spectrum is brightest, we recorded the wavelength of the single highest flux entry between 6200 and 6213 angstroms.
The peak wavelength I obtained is 6201.5 angstroms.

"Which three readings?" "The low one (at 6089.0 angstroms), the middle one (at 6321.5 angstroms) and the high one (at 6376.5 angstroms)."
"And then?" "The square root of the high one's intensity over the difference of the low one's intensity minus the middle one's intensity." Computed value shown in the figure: 5.5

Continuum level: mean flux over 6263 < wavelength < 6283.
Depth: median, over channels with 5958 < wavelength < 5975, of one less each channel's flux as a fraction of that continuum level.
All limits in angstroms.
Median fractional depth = -0.06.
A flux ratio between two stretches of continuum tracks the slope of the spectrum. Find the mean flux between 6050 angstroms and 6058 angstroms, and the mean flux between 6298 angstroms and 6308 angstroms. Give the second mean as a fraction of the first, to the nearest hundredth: 1.02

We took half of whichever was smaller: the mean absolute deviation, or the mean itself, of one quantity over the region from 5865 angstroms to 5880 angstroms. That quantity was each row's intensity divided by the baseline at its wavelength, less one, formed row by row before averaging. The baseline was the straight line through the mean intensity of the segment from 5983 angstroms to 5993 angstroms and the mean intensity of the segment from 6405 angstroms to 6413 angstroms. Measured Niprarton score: 0.069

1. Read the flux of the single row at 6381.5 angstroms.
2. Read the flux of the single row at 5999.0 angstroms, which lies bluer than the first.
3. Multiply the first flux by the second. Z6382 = 20.0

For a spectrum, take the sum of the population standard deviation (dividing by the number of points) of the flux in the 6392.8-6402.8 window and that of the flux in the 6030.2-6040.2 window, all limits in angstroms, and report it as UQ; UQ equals 0.17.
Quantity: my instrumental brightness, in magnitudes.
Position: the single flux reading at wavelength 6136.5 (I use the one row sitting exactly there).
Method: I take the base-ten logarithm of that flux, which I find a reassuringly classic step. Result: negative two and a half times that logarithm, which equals -1.67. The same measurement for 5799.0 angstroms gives -1.67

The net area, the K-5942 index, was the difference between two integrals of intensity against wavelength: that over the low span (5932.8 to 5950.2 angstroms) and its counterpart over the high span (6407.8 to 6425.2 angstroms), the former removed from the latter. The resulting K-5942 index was -5.6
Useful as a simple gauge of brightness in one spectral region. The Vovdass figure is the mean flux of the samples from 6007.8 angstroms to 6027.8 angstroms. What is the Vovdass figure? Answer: 4.53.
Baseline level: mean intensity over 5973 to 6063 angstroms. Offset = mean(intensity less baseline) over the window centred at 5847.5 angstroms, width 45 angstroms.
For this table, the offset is 0.14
